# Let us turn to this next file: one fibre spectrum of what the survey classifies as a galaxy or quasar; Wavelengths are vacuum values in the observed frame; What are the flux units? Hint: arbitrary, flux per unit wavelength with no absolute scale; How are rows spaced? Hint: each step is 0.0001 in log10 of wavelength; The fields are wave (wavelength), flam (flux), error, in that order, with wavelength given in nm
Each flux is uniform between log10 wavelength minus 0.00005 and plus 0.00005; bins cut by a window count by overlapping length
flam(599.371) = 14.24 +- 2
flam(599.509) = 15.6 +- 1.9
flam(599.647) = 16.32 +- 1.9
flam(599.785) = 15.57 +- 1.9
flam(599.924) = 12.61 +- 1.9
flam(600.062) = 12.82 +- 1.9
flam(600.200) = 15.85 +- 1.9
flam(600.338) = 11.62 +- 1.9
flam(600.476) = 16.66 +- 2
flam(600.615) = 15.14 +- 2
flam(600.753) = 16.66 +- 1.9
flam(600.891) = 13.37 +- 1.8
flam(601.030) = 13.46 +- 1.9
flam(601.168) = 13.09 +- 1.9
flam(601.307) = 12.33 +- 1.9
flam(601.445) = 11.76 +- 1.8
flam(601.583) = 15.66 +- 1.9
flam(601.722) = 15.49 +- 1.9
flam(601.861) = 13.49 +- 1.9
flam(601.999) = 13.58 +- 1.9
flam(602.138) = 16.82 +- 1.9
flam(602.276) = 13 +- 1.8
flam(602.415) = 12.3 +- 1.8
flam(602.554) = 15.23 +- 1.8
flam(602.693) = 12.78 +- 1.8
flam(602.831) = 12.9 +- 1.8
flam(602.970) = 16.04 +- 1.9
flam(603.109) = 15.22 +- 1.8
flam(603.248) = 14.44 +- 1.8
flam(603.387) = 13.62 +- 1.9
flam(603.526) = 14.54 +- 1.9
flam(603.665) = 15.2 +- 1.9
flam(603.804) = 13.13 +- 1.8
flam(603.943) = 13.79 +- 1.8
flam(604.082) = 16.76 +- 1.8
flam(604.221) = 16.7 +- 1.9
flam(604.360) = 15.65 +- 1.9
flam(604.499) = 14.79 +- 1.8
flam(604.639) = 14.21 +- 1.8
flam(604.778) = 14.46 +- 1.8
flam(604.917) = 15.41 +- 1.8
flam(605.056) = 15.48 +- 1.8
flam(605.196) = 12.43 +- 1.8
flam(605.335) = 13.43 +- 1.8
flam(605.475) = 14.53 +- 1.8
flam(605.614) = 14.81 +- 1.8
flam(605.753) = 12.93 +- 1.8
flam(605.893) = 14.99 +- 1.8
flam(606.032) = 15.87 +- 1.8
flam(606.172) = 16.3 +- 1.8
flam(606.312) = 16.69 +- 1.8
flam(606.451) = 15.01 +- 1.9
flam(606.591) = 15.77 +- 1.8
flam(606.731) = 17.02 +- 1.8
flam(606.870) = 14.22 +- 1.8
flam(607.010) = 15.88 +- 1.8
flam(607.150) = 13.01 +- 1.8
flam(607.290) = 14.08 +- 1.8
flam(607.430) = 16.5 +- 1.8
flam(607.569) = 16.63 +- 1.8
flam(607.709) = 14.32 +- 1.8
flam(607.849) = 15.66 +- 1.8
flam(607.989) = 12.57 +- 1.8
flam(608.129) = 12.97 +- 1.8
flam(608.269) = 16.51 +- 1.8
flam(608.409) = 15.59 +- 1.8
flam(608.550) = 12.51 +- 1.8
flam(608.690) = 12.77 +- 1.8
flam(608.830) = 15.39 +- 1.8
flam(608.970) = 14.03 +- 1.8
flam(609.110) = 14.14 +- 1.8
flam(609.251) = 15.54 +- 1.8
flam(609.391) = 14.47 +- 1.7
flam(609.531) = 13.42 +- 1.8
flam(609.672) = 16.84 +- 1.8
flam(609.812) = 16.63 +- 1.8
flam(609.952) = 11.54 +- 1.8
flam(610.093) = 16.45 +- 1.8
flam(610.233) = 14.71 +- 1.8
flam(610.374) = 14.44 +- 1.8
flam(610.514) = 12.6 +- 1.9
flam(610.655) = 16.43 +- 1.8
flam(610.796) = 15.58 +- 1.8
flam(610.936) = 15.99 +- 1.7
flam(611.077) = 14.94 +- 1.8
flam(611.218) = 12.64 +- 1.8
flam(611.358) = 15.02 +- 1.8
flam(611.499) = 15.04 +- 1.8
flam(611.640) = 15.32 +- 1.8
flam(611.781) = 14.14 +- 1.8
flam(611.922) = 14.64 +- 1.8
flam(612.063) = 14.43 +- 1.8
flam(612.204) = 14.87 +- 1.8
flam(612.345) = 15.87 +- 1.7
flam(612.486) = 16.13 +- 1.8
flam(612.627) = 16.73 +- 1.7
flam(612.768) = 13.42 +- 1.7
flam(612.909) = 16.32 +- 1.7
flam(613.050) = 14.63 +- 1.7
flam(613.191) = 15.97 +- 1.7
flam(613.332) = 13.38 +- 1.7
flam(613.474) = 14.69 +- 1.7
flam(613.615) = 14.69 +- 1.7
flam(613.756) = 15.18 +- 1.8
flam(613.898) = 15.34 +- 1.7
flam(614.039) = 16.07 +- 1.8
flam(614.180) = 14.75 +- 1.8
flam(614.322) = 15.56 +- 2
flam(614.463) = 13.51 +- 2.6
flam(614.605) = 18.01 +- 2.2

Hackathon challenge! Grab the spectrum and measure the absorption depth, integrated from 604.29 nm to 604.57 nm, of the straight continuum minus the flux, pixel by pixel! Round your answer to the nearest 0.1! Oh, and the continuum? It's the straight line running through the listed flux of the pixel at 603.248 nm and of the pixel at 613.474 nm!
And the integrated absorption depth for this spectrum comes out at -0.2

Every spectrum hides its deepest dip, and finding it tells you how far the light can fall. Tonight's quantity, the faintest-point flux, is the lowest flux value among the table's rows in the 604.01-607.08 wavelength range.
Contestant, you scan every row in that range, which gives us 12.43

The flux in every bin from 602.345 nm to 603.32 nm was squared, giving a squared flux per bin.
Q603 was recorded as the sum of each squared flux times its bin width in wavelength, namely 196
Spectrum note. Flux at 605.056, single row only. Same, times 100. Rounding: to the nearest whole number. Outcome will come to 1548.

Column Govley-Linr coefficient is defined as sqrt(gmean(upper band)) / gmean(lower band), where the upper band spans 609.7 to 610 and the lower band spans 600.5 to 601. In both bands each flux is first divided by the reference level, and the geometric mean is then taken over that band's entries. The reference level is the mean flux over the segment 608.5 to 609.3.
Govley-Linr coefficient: 0.93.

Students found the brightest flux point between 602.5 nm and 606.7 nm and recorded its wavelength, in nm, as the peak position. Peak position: 604.082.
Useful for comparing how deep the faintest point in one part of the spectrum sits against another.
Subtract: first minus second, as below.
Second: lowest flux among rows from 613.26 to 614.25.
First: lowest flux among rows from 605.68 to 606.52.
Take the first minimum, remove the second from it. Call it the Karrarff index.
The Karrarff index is -0.45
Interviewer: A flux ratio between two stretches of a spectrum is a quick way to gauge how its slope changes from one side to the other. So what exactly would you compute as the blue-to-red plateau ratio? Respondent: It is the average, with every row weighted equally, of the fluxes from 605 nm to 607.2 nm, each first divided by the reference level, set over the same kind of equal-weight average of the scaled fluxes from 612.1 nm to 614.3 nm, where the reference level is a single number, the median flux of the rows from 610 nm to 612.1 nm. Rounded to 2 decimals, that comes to 0.98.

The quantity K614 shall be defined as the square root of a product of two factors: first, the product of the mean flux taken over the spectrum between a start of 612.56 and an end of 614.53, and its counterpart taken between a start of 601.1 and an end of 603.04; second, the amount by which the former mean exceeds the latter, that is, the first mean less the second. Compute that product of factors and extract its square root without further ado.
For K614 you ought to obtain 15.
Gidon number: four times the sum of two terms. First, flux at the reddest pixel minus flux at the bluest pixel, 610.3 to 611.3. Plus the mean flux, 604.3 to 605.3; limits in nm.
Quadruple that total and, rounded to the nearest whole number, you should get 51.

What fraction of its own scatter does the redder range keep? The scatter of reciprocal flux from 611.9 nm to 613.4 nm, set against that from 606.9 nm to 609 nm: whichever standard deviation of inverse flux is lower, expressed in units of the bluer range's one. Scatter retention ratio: 0.69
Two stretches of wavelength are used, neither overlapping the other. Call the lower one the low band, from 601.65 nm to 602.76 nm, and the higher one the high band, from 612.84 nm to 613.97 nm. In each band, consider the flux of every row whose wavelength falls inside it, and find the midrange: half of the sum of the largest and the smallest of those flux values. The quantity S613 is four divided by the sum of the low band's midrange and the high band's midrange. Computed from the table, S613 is 0.136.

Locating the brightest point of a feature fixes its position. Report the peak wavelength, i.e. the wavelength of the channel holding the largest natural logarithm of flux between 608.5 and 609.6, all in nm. 609.251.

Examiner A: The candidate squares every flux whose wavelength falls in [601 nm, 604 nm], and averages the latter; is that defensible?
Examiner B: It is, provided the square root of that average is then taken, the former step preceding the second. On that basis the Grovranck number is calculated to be 14.1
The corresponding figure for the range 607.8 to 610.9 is 14.7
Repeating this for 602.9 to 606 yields 14.7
